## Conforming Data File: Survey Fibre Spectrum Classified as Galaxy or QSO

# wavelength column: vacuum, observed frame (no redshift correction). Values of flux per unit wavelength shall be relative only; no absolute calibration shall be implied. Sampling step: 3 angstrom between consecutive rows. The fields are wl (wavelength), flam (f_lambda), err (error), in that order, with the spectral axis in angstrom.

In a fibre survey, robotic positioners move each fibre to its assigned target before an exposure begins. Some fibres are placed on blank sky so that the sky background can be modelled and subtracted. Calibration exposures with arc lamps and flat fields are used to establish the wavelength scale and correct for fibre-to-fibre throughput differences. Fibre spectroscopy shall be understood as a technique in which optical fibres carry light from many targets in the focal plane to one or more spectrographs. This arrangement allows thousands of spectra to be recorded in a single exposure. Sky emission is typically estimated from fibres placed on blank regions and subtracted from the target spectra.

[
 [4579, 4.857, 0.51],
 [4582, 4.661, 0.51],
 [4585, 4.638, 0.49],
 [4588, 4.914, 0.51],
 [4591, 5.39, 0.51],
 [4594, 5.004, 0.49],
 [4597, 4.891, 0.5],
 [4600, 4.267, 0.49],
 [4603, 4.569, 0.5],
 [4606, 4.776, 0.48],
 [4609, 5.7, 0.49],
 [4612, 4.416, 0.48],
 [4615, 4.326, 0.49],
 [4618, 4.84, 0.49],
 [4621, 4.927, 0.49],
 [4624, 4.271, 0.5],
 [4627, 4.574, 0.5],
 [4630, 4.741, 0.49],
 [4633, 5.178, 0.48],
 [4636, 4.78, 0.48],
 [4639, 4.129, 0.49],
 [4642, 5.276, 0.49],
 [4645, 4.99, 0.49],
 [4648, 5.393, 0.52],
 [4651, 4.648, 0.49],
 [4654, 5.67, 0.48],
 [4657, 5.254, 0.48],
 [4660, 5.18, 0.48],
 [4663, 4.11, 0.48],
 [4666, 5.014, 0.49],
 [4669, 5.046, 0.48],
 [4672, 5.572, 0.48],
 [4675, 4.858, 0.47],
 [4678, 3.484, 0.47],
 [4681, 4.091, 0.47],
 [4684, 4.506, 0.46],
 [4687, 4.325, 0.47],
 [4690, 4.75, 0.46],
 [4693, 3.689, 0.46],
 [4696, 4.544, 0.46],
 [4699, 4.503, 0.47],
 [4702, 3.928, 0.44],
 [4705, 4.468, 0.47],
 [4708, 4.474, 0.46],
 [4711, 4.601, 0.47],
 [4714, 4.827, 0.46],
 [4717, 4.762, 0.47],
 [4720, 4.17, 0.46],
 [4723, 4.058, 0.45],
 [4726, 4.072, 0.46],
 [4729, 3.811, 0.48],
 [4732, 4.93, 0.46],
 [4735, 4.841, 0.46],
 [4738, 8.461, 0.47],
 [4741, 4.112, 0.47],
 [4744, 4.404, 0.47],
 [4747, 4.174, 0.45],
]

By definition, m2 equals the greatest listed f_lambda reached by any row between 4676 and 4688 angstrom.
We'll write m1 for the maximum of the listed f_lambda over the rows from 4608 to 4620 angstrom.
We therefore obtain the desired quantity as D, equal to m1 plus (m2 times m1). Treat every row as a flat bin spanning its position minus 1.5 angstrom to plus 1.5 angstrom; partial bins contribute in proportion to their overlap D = 31.4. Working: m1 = 5.7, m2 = 4.506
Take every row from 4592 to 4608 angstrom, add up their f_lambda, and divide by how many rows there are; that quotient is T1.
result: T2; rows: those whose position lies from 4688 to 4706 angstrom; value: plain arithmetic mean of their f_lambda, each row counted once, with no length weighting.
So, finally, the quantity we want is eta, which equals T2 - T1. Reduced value -0.4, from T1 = 4.70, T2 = 4.3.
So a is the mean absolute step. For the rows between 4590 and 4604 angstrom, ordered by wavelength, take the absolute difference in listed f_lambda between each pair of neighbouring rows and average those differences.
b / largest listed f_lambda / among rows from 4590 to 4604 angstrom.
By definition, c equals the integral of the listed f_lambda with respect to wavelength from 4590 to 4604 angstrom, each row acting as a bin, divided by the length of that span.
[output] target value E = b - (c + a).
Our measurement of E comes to 0.22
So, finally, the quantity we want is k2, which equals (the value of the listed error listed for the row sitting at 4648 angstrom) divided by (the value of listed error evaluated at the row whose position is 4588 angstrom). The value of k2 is 1.02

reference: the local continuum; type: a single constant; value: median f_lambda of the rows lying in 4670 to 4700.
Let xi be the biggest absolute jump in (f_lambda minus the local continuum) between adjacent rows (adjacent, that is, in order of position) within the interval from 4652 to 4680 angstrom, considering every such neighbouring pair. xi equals 1.37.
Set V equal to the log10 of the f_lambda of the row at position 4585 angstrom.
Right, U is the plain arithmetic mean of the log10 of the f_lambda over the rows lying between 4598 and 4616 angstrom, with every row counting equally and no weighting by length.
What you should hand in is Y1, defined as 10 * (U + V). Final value 13.3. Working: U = 0.668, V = 0.67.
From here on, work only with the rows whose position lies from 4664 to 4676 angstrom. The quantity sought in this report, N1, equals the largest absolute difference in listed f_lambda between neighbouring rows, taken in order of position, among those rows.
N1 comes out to 0.71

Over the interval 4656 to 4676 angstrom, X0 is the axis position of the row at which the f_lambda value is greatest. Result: 4672 angstrom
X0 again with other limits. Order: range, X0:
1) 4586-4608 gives 4591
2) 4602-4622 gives 4609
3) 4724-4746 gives 4738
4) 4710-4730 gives 4714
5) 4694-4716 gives 4714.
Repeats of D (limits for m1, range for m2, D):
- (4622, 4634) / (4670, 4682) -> 34.0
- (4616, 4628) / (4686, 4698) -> 28.3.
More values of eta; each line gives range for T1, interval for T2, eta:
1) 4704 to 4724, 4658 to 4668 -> 0.3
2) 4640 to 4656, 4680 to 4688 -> -0.9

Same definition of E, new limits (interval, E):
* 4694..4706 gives -0.17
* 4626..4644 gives -0.08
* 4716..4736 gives 0.21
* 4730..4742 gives 0.20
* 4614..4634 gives 0.13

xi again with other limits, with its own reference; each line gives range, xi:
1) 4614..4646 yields 1.15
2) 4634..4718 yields 1.37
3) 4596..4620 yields 1.28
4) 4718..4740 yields 3.62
